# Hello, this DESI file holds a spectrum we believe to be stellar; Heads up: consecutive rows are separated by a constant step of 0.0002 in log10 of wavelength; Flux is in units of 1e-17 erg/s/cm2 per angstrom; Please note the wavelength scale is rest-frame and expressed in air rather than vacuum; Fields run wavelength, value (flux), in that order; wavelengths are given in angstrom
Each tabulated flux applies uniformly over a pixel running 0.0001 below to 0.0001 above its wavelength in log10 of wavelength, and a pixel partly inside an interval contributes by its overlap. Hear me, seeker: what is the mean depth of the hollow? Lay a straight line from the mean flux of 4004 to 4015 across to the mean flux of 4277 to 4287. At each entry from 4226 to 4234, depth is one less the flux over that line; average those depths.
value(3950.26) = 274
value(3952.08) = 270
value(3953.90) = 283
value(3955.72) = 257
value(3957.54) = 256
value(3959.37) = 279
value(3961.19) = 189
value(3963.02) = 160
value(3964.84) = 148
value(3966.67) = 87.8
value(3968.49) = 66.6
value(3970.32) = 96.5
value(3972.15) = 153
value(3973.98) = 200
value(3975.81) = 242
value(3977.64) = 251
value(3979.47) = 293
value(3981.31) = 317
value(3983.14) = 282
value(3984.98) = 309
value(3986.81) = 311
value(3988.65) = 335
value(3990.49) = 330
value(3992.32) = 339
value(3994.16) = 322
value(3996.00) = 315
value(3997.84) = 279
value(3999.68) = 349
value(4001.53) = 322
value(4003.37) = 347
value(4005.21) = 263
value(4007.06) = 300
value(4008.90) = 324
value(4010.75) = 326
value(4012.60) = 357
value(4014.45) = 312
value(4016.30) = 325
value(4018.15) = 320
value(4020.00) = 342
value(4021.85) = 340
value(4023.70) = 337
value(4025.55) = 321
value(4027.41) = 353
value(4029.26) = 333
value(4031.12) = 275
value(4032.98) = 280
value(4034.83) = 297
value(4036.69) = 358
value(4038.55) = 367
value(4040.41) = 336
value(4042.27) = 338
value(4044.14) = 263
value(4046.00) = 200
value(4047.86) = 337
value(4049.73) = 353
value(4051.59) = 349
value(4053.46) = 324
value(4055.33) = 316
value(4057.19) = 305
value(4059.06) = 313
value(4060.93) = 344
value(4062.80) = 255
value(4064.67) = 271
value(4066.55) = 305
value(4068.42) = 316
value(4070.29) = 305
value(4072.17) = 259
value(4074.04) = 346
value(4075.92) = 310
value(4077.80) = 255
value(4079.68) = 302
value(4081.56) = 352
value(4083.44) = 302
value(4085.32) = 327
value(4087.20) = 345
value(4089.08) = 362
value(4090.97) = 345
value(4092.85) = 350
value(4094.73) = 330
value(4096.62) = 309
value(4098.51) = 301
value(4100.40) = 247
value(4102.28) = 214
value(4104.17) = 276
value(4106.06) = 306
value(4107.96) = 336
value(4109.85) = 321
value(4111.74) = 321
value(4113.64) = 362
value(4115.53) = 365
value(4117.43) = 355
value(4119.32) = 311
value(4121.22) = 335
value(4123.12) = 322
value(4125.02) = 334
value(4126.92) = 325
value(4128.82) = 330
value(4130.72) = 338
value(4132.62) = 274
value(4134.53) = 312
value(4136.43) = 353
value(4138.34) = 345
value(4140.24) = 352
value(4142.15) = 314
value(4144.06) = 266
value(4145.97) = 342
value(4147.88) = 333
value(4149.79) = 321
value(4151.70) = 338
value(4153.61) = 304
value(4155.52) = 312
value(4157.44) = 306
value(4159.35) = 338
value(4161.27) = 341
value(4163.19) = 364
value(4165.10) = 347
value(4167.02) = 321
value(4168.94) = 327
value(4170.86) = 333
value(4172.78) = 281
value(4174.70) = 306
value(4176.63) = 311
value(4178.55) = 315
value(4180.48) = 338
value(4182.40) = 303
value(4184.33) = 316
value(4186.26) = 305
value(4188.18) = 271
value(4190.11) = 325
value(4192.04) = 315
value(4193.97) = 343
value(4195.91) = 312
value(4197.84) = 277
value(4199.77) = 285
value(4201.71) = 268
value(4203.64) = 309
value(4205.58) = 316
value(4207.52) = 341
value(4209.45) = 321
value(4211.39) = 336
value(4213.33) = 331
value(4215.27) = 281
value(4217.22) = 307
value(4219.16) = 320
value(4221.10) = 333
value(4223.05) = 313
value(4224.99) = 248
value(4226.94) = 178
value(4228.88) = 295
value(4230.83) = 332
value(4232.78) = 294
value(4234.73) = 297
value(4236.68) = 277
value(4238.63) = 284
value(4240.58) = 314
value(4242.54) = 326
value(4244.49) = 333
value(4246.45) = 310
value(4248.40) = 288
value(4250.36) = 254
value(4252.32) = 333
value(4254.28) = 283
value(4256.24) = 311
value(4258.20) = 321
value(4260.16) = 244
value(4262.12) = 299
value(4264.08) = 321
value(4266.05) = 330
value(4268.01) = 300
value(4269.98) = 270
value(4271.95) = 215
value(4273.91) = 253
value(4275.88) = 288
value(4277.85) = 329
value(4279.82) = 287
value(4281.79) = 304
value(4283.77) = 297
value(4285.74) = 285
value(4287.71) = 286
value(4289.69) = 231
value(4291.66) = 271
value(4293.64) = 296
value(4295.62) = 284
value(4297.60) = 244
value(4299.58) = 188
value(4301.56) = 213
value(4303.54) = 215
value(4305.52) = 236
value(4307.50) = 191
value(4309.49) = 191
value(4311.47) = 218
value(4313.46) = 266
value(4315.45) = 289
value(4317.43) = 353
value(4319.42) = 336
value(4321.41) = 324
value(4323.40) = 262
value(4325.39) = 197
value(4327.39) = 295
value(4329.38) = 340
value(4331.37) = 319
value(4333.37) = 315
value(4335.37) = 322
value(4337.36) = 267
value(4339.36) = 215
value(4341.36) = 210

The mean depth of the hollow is 0.09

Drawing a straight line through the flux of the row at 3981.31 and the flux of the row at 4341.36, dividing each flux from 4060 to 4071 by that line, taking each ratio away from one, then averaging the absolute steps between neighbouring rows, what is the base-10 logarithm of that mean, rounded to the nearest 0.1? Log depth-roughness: -1.0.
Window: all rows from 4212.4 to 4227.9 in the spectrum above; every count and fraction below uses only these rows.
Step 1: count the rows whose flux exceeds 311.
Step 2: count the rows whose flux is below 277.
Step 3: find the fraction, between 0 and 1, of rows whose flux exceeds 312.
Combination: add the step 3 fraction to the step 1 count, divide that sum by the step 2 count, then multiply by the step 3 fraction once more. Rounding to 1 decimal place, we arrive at 1.1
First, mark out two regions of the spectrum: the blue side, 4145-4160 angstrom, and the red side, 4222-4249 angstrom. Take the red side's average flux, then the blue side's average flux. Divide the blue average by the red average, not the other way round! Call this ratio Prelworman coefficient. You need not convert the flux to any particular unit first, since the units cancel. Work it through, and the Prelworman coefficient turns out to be 1.11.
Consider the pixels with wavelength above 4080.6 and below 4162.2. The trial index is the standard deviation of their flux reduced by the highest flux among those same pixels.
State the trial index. -334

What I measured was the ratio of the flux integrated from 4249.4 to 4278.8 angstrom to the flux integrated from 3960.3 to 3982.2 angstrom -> 2.1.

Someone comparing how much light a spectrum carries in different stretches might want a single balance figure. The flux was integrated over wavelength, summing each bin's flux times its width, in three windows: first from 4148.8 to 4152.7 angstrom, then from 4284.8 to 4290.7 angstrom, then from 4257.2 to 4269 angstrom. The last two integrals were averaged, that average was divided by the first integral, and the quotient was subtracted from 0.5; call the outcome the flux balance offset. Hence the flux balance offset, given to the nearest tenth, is -1.5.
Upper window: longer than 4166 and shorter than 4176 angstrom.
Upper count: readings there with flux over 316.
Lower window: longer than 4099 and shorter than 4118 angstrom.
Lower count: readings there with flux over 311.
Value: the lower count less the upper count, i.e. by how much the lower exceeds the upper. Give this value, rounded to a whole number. 3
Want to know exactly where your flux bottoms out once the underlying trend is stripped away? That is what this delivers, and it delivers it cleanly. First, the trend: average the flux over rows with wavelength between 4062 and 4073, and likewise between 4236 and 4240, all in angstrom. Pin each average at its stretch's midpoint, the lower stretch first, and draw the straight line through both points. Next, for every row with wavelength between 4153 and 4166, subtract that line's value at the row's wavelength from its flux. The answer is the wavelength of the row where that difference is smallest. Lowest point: 4153.61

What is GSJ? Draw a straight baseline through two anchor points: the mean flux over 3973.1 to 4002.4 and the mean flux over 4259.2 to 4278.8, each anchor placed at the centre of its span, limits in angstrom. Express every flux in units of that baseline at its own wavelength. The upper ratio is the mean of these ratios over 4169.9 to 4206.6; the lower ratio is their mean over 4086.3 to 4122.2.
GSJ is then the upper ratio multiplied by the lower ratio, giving 1.16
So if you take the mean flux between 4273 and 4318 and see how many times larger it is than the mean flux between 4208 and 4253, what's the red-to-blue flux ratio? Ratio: 0.87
